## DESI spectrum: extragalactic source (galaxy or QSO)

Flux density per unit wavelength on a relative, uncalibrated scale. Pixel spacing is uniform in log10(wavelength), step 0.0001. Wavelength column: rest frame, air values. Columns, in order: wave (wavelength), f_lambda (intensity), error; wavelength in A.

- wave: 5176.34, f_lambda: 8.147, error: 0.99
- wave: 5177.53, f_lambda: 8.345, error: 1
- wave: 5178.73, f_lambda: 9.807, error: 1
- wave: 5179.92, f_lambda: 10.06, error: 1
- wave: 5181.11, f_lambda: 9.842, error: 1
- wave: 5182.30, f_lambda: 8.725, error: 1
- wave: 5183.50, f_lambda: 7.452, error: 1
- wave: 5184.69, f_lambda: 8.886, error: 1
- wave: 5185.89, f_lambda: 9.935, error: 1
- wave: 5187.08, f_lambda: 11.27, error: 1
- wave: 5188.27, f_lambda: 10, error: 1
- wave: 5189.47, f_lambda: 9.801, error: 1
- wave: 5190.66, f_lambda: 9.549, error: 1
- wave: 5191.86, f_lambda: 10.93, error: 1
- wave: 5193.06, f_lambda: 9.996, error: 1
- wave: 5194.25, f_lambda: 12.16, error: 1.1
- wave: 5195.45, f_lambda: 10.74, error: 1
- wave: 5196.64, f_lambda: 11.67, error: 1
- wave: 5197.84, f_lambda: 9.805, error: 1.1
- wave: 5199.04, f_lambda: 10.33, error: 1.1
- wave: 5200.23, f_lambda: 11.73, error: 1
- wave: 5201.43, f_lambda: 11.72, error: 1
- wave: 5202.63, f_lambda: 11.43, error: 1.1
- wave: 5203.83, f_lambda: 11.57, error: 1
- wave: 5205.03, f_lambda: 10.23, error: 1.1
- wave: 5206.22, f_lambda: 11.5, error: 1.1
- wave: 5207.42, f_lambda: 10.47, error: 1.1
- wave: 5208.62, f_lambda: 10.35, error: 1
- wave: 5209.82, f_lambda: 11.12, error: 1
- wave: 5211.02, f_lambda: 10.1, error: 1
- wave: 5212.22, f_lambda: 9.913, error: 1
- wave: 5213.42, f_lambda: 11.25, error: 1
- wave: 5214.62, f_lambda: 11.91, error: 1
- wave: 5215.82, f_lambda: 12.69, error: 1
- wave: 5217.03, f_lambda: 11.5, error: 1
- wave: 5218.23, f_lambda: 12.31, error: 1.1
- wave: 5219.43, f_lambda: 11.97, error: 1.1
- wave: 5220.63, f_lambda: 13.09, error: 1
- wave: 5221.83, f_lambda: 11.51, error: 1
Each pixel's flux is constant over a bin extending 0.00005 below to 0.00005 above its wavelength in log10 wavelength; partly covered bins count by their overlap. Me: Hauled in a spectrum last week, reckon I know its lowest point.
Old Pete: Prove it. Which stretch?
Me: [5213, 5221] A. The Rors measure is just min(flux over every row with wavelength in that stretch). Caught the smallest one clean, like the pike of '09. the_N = 11.25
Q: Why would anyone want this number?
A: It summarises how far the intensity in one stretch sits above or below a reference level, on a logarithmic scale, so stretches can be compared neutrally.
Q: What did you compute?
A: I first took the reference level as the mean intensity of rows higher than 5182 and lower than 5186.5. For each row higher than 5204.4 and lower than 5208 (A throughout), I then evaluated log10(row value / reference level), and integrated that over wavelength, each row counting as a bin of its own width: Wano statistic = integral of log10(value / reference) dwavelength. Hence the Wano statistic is 0.32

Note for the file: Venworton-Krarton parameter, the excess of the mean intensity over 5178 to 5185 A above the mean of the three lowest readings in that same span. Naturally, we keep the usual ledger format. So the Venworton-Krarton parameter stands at 0.77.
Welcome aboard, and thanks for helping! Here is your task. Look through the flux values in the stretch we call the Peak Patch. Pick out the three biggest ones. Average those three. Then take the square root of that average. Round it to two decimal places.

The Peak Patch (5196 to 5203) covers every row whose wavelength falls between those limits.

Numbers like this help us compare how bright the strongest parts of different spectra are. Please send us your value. 3.42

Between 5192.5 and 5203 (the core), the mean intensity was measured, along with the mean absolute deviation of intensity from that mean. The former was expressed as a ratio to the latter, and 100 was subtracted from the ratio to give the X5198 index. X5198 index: -85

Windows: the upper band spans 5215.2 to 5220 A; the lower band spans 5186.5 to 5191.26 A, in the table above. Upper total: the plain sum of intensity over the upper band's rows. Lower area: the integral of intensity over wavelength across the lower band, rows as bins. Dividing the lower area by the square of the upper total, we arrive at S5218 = 0.021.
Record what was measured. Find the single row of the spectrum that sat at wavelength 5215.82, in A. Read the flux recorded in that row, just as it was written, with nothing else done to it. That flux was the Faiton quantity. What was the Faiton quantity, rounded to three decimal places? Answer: 12.690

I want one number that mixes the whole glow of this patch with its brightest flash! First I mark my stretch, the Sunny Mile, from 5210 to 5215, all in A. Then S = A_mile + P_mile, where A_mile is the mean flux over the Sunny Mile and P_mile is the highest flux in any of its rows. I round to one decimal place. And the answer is 22.7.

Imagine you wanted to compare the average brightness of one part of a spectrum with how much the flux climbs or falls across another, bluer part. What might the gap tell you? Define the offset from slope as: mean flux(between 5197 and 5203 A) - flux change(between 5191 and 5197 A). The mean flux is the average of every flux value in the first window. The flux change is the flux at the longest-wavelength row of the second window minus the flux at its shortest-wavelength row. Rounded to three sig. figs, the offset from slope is 10.3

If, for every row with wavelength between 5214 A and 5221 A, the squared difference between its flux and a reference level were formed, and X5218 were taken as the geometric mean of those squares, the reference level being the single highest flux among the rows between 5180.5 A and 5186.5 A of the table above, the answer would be 5.1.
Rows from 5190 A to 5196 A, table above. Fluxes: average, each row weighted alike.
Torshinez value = 10.7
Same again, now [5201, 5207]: 11.3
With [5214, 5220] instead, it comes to 12.1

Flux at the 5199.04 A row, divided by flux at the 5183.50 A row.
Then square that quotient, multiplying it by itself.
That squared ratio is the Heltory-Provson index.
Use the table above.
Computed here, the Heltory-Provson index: 1.92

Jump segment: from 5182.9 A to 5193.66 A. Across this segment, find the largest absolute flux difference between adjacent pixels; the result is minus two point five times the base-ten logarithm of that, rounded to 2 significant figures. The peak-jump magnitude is -0.39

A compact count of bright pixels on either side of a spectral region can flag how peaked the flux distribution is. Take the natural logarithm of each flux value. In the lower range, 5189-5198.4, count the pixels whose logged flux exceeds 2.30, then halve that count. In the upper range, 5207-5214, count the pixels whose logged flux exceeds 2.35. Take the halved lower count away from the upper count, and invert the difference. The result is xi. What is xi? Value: -2.0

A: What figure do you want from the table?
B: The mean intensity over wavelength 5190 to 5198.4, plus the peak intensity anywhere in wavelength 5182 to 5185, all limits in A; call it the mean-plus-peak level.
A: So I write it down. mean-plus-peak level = 19.6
